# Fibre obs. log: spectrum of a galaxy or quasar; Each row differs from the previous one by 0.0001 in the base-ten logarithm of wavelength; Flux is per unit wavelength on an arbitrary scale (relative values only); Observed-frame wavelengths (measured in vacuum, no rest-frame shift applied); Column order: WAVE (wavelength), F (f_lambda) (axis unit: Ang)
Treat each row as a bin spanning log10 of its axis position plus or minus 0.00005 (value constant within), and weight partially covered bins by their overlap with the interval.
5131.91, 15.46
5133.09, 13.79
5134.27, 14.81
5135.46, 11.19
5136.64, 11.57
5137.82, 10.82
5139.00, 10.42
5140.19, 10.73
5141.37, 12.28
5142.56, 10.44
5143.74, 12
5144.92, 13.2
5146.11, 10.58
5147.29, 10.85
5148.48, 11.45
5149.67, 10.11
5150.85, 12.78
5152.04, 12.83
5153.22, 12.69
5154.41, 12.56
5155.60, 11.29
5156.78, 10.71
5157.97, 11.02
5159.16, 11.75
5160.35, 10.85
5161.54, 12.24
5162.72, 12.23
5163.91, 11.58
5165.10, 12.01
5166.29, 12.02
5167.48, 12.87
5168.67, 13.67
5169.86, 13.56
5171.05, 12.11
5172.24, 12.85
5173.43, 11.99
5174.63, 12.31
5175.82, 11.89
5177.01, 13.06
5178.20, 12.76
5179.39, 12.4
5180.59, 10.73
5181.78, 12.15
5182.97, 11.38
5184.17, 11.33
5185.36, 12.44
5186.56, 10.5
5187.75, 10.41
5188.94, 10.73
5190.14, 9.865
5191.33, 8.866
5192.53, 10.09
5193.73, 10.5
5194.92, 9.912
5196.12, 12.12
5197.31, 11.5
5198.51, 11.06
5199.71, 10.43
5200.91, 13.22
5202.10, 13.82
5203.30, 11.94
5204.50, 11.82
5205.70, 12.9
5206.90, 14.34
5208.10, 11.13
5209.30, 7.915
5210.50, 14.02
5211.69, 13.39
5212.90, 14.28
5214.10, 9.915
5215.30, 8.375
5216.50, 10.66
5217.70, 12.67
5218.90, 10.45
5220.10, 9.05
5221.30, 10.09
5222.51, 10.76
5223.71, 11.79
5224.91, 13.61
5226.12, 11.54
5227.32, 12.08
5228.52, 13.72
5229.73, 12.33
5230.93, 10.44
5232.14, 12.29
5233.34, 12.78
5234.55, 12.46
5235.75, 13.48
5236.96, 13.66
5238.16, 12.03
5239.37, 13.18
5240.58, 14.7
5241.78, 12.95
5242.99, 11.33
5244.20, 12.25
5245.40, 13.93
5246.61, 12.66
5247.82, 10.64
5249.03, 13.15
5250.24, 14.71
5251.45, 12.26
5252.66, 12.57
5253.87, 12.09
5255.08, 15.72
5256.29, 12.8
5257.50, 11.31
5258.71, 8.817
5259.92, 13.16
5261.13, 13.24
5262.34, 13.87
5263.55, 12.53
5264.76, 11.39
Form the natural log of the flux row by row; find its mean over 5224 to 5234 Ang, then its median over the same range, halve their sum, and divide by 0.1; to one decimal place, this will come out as 25.1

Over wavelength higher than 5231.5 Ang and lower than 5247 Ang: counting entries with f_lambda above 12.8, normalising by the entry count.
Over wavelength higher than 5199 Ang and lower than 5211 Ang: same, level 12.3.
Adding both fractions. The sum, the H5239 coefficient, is 1.0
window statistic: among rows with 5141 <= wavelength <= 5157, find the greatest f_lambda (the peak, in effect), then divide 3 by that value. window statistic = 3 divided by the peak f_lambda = 0.227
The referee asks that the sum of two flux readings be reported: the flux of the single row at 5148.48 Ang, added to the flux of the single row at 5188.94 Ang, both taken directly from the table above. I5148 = 22.2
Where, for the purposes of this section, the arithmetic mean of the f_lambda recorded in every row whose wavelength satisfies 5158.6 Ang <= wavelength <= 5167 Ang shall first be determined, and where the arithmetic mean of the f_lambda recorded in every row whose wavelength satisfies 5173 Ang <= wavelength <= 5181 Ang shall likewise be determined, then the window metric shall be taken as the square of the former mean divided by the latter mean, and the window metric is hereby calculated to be 11.5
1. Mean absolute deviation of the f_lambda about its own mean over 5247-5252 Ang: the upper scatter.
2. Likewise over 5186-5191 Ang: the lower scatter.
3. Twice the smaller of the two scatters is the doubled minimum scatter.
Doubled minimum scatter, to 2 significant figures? 0.51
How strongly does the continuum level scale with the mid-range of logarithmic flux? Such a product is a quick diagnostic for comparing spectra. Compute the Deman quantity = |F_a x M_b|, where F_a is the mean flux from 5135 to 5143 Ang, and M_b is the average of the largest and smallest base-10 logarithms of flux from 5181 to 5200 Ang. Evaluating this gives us 11.3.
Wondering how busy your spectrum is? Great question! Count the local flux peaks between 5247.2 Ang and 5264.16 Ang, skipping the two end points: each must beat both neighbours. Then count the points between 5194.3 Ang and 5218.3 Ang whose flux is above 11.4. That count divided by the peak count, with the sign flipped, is -3.0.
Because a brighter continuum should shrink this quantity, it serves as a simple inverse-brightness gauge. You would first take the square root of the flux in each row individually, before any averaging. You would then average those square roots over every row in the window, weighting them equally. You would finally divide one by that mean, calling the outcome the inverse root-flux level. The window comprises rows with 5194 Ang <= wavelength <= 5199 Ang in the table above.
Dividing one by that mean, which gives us 0.300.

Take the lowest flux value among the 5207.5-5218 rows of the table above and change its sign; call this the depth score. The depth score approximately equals -7.9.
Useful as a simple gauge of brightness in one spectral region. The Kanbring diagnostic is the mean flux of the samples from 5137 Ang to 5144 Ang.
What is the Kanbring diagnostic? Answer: 11.1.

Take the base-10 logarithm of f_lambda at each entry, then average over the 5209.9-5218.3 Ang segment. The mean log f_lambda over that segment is 1.07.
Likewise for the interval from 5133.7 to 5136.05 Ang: 1.11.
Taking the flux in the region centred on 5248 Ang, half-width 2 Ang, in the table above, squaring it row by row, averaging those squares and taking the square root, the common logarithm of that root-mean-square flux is 1.09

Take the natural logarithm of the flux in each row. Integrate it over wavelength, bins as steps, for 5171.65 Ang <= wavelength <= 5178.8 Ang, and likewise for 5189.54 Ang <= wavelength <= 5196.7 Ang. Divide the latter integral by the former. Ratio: 0.92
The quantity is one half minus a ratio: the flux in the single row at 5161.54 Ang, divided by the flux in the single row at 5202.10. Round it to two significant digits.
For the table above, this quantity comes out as -0.39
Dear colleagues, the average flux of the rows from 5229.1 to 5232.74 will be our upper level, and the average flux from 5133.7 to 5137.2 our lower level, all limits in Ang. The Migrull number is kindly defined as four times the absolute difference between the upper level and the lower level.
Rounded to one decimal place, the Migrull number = 3.3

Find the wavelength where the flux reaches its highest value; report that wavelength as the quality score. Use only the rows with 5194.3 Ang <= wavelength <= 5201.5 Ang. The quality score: 5200.91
